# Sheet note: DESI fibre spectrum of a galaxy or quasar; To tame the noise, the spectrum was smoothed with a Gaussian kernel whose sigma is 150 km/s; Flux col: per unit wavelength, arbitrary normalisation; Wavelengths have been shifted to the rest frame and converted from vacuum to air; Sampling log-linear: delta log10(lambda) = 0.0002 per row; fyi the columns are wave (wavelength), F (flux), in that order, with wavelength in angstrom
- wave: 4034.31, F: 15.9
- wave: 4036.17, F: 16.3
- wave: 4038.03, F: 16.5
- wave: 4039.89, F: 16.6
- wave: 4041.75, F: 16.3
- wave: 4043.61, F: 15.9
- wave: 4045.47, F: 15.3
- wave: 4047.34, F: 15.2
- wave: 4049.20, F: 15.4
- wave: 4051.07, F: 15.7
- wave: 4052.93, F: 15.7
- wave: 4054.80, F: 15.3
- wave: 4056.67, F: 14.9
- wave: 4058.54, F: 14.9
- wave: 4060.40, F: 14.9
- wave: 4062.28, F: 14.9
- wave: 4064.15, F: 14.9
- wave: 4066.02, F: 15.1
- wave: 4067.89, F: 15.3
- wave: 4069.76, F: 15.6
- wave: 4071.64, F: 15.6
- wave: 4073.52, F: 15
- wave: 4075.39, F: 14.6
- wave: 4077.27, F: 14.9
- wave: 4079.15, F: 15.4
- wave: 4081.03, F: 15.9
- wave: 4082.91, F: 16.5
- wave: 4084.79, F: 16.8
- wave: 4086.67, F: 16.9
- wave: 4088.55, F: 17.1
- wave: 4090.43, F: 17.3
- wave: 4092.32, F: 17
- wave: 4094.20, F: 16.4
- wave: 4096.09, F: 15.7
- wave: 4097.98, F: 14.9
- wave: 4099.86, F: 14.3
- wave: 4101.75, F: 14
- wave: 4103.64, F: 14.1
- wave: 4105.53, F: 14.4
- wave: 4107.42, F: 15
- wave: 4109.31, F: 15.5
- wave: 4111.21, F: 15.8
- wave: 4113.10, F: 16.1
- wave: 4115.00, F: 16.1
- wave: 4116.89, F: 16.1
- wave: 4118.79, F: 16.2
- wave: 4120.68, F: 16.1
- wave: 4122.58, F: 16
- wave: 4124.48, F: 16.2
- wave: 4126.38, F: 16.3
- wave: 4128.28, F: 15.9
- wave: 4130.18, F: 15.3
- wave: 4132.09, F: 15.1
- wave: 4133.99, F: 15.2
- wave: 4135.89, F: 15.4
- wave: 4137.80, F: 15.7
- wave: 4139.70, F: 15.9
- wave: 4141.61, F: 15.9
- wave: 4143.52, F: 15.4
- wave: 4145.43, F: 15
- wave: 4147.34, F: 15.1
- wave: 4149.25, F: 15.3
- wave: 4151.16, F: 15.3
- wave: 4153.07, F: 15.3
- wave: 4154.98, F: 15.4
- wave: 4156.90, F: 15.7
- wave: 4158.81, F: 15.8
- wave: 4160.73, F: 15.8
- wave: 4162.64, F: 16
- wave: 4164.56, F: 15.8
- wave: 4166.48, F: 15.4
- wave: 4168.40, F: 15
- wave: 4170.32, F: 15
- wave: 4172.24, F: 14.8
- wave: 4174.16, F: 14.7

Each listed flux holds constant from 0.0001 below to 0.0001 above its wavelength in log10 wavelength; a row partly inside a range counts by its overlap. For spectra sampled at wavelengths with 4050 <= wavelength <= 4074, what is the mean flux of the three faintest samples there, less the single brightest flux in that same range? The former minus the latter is -0.80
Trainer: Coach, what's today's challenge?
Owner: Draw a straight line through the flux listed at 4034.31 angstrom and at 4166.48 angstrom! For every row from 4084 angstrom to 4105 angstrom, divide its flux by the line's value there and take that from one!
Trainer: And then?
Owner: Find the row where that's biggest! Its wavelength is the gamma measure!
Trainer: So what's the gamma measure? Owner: 4101.75 angstrom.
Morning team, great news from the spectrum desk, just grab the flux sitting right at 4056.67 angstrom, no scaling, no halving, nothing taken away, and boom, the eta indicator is 14.9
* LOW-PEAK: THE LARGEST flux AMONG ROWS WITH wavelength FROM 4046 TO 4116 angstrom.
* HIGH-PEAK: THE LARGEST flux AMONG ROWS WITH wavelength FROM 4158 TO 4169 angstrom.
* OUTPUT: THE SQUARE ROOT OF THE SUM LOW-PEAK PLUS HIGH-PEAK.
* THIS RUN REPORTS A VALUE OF 5.77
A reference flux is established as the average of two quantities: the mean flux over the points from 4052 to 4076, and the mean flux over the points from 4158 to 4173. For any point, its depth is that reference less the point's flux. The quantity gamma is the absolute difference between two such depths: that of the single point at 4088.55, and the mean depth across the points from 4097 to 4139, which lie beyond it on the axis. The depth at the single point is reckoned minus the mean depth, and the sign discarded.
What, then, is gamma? 1.66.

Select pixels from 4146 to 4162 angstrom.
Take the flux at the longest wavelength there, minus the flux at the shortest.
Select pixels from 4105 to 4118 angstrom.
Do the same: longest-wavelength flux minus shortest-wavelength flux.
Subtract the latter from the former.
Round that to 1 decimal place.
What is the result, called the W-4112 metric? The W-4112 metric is -1.0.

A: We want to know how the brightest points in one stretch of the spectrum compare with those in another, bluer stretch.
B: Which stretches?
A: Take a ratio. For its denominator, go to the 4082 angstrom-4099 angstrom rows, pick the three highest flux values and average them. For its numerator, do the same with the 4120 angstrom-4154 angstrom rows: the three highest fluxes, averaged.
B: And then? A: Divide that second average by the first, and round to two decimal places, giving 0.95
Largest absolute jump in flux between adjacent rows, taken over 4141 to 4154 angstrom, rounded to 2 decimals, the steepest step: 0.50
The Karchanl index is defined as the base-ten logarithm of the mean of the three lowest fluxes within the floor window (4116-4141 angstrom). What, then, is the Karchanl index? 1.18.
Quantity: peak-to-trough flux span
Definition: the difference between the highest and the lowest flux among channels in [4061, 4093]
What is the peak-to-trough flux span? 2.7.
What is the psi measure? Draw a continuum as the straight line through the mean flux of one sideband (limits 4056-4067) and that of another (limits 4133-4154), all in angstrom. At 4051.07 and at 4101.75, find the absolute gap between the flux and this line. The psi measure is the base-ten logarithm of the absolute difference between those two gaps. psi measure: -0.5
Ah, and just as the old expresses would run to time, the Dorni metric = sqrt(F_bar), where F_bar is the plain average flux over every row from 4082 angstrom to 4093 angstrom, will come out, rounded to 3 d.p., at 4.115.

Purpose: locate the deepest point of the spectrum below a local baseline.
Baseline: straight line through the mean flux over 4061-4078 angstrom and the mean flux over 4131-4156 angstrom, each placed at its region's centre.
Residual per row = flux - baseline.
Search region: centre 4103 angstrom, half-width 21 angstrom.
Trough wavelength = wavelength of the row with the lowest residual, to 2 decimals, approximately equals 4101.75 angstrom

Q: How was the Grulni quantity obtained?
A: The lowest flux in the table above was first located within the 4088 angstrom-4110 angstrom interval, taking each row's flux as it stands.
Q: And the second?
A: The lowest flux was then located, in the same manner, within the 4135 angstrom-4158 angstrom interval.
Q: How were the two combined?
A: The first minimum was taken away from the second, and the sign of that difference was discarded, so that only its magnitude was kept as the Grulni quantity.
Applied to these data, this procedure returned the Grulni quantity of 1.0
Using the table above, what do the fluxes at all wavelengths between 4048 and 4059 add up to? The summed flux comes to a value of 91.9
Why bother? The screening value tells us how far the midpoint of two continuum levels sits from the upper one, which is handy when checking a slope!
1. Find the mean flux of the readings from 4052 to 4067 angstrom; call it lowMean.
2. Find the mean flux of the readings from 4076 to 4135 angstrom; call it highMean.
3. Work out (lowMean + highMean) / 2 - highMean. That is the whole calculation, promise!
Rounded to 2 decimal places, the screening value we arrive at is -0.34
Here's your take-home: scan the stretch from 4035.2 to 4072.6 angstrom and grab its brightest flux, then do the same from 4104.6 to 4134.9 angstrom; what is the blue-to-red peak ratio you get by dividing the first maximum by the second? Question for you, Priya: 1.02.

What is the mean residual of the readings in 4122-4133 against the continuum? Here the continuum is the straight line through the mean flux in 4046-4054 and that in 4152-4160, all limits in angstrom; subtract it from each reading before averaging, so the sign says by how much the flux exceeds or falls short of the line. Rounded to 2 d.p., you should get 0.26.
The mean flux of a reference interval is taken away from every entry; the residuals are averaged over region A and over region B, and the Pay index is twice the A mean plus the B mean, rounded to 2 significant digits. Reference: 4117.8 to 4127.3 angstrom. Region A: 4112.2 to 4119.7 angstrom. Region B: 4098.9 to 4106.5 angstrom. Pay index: -2.0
